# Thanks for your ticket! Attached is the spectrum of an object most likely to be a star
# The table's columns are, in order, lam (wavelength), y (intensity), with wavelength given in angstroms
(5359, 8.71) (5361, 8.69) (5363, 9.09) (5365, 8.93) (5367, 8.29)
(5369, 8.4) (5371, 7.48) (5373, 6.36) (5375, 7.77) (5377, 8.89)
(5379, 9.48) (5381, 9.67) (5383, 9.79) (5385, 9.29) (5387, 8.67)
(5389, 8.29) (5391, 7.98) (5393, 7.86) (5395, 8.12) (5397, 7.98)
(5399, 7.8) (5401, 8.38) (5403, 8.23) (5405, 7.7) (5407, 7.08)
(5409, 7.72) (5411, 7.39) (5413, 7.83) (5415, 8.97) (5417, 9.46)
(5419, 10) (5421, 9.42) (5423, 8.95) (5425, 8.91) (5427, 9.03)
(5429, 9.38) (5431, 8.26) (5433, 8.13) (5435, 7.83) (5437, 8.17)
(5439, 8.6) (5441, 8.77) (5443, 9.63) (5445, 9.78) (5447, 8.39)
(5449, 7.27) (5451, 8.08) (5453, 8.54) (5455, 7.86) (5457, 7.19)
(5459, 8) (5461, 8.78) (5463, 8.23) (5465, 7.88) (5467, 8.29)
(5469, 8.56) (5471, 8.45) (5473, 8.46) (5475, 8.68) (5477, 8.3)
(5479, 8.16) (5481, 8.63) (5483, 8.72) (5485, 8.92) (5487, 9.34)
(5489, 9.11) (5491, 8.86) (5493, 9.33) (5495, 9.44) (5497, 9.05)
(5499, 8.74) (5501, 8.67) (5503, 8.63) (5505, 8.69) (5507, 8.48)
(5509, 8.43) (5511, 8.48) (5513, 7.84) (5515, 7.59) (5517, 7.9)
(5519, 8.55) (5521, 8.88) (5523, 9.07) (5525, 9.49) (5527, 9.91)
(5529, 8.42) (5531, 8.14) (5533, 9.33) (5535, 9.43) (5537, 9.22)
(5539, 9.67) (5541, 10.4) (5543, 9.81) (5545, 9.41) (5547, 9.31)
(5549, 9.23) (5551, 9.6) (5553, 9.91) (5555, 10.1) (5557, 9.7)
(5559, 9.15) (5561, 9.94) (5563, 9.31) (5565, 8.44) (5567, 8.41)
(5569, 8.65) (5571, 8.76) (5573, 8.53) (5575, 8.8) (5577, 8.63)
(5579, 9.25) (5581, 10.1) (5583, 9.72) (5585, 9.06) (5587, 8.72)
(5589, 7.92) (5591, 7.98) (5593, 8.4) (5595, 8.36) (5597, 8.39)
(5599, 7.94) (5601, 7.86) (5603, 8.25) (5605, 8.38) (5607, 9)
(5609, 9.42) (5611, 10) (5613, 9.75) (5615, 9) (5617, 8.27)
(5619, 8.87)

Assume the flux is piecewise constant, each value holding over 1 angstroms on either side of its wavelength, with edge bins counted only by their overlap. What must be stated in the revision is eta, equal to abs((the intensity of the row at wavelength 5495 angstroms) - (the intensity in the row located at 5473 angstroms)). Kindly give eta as 1.0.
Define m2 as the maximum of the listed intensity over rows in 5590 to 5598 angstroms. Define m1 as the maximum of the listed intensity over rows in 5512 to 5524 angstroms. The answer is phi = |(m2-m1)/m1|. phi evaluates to 0.07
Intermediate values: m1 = 9.07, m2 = 8.4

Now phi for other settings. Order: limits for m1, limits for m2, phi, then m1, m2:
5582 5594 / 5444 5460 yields 0.01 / 9.72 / 9.78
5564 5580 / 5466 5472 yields 0.07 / 9.25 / 8.56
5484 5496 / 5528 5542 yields 0.10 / 9.44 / 10.4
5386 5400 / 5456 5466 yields 0.01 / 8.67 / 8.78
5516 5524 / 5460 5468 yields 0.03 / 9.07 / 8.78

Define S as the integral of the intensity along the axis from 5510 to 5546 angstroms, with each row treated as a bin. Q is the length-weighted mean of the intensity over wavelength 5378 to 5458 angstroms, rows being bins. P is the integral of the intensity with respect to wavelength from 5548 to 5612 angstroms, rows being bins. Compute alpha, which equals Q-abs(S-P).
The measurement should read -240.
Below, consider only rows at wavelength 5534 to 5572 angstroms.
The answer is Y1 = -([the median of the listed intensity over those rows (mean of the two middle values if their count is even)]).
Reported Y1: -9.4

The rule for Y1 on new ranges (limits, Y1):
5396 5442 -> -8.3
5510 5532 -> -8.5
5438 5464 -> -8.4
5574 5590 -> -8.9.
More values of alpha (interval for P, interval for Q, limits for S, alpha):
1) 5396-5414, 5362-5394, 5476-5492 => 8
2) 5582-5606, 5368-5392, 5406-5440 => -80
